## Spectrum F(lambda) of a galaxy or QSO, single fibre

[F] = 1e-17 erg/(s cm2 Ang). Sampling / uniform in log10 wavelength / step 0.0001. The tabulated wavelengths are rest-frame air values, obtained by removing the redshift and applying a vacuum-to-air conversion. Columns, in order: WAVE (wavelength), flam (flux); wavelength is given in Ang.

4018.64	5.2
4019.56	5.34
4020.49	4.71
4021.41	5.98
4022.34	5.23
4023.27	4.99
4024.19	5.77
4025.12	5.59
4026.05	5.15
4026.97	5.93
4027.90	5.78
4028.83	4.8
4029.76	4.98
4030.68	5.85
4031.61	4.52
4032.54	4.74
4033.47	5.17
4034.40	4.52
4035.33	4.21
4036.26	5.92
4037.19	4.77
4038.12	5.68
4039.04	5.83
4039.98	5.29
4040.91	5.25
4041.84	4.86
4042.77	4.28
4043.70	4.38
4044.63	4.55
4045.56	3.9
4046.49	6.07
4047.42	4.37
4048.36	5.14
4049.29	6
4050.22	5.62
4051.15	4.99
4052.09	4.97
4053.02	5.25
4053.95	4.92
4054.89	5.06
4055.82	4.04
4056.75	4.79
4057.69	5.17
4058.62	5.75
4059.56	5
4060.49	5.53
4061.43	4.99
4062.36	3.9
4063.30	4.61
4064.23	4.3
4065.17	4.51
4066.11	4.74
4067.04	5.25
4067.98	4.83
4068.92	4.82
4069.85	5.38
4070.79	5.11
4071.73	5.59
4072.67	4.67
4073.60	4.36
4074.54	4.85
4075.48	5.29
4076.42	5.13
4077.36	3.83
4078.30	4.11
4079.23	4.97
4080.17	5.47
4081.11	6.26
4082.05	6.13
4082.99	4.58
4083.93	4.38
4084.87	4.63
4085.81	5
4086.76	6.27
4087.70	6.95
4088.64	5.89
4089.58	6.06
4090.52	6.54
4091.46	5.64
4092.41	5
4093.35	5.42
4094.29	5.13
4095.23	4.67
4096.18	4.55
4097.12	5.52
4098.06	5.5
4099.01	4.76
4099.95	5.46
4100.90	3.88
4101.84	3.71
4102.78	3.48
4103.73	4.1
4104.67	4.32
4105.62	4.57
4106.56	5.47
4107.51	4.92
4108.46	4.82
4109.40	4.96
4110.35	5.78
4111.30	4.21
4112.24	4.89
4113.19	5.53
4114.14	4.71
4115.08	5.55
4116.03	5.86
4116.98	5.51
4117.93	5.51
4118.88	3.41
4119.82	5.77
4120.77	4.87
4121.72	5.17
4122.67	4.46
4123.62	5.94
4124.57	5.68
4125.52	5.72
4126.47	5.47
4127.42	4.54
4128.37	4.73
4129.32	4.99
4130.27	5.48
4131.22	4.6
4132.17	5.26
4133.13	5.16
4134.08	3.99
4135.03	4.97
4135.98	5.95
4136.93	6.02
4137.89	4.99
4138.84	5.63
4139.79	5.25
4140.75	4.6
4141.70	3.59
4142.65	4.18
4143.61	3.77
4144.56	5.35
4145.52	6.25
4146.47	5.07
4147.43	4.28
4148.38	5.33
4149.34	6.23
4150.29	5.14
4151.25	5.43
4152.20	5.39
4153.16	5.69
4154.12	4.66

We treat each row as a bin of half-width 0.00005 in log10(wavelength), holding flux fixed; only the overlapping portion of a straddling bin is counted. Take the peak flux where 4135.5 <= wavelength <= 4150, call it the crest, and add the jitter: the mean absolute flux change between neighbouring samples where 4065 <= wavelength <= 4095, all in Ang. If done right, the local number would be 6.80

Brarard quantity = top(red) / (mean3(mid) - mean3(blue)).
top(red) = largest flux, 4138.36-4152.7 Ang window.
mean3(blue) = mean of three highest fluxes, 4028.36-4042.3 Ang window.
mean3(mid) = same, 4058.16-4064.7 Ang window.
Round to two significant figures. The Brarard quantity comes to -14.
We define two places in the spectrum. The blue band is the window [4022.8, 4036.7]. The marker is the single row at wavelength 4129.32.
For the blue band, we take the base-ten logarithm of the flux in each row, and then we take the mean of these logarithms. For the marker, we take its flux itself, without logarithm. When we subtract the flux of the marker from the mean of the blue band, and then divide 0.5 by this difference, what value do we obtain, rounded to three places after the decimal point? -0.117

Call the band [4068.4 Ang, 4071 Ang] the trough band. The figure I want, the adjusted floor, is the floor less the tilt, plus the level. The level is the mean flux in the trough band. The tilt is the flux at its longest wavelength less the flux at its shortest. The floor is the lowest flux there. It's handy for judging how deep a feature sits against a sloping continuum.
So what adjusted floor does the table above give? 9.6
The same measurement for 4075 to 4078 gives 10.0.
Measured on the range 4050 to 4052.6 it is 10.8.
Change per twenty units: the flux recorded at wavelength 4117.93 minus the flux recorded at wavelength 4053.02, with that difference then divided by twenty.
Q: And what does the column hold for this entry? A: 0.013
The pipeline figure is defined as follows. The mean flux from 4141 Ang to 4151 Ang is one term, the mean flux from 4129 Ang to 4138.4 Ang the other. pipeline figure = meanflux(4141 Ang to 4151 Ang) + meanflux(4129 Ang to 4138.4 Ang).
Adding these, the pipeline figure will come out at 10.1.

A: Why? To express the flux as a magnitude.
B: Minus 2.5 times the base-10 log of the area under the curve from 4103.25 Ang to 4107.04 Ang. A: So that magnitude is -3.1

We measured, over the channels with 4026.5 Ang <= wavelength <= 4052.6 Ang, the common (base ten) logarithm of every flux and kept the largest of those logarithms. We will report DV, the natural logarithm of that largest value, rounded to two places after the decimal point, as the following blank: -0.24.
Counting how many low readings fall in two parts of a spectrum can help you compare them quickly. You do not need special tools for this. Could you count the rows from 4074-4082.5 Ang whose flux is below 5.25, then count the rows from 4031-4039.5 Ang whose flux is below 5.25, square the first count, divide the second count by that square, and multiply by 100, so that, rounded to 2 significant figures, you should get 24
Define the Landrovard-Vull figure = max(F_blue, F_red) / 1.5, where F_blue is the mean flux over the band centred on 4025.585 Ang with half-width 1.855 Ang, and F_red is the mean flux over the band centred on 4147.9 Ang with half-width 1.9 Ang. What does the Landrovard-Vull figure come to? 3.74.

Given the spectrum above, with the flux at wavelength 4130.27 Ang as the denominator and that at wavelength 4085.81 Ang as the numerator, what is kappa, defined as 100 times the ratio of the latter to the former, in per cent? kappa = 91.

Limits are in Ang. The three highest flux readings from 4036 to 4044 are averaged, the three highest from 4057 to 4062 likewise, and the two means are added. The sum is 11.3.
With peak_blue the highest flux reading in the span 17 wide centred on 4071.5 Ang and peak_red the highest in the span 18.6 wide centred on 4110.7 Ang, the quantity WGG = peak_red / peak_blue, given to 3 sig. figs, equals 1.05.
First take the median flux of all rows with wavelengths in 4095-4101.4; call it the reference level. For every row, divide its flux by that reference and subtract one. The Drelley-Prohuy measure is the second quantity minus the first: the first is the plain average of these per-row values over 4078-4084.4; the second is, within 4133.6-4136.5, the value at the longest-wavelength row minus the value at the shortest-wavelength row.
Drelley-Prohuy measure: 0.33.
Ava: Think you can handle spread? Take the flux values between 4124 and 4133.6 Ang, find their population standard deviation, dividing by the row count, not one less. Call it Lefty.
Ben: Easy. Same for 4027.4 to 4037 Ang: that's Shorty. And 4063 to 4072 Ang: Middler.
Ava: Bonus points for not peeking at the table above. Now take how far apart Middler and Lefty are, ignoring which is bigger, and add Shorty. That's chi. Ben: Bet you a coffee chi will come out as 0.61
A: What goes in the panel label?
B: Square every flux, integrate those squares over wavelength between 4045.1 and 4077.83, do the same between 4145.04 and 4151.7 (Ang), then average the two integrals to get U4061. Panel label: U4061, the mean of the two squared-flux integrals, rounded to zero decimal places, 502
